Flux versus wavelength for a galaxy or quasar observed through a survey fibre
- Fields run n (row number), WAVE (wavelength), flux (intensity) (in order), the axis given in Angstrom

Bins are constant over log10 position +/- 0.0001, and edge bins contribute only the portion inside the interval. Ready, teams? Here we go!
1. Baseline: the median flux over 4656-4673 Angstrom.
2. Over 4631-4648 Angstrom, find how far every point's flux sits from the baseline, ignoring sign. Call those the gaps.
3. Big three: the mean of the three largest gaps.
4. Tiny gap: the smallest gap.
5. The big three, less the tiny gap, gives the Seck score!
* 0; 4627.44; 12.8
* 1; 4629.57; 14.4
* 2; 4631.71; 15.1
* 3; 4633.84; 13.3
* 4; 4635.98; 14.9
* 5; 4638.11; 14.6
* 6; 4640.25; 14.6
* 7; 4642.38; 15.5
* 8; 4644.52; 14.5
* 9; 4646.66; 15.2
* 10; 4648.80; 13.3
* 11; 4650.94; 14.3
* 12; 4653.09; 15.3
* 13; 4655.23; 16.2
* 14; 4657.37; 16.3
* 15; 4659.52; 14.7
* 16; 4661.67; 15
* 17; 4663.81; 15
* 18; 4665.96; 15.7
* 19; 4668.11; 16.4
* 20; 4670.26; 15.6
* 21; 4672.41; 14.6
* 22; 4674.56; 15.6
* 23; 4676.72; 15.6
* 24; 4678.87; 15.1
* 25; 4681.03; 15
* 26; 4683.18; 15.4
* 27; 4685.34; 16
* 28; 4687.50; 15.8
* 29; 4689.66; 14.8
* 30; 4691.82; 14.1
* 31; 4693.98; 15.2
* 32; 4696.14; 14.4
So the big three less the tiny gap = 1.1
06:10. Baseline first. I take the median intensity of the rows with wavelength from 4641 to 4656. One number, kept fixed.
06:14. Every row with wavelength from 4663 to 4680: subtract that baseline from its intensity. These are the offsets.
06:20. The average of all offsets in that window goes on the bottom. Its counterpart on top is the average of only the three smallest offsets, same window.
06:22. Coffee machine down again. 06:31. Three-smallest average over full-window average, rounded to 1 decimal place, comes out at -1.2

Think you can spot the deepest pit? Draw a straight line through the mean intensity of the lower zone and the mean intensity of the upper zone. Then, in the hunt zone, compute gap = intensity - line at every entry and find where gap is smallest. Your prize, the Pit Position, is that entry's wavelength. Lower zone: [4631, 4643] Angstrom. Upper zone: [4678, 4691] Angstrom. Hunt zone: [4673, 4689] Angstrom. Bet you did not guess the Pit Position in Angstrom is 4681.03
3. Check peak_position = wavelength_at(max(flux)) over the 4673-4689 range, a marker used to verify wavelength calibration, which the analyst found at 4685.34 Angstrom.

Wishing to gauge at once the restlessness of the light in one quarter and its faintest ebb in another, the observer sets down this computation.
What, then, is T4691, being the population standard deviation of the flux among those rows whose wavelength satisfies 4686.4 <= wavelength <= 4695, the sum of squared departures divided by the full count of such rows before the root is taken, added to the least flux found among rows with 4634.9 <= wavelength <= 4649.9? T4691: 13.9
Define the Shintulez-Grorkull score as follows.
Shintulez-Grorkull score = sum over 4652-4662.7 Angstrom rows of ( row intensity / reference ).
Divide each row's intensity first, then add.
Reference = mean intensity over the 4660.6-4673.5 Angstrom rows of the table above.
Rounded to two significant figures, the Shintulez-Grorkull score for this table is 5.0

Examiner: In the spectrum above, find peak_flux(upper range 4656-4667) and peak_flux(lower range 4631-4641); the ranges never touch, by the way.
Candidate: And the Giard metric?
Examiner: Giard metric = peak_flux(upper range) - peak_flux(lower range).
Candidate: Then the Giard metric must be 1.2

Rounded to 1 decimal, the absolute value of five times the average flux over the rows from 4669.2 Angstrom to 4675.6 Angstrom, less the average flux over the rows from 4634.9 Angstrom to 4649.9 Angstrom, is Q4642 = 61.7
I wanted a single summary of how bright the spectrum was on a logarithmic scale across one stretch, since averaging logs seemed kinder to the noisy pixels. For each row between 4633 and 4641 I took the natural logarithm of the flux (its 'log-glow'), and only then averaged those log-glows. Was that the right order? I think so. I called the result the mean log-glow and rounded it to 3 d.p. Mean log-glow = 2.663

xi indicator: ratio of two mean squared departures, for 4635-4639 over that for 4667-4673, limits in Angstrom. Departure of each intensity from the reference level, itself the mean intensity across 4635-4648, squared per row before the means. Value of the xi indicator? 0.0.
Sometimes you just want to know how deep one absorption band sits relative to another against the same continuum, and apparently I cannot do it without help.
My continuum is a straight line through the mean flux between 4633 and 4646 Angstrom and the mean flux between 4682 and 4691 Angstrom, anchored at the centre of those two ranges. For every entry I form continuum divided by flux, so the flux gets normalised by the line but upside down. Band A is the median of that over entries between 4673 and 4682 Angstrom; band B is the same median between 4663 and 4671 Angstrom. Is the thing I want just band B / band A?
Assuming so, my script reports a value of 0.97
